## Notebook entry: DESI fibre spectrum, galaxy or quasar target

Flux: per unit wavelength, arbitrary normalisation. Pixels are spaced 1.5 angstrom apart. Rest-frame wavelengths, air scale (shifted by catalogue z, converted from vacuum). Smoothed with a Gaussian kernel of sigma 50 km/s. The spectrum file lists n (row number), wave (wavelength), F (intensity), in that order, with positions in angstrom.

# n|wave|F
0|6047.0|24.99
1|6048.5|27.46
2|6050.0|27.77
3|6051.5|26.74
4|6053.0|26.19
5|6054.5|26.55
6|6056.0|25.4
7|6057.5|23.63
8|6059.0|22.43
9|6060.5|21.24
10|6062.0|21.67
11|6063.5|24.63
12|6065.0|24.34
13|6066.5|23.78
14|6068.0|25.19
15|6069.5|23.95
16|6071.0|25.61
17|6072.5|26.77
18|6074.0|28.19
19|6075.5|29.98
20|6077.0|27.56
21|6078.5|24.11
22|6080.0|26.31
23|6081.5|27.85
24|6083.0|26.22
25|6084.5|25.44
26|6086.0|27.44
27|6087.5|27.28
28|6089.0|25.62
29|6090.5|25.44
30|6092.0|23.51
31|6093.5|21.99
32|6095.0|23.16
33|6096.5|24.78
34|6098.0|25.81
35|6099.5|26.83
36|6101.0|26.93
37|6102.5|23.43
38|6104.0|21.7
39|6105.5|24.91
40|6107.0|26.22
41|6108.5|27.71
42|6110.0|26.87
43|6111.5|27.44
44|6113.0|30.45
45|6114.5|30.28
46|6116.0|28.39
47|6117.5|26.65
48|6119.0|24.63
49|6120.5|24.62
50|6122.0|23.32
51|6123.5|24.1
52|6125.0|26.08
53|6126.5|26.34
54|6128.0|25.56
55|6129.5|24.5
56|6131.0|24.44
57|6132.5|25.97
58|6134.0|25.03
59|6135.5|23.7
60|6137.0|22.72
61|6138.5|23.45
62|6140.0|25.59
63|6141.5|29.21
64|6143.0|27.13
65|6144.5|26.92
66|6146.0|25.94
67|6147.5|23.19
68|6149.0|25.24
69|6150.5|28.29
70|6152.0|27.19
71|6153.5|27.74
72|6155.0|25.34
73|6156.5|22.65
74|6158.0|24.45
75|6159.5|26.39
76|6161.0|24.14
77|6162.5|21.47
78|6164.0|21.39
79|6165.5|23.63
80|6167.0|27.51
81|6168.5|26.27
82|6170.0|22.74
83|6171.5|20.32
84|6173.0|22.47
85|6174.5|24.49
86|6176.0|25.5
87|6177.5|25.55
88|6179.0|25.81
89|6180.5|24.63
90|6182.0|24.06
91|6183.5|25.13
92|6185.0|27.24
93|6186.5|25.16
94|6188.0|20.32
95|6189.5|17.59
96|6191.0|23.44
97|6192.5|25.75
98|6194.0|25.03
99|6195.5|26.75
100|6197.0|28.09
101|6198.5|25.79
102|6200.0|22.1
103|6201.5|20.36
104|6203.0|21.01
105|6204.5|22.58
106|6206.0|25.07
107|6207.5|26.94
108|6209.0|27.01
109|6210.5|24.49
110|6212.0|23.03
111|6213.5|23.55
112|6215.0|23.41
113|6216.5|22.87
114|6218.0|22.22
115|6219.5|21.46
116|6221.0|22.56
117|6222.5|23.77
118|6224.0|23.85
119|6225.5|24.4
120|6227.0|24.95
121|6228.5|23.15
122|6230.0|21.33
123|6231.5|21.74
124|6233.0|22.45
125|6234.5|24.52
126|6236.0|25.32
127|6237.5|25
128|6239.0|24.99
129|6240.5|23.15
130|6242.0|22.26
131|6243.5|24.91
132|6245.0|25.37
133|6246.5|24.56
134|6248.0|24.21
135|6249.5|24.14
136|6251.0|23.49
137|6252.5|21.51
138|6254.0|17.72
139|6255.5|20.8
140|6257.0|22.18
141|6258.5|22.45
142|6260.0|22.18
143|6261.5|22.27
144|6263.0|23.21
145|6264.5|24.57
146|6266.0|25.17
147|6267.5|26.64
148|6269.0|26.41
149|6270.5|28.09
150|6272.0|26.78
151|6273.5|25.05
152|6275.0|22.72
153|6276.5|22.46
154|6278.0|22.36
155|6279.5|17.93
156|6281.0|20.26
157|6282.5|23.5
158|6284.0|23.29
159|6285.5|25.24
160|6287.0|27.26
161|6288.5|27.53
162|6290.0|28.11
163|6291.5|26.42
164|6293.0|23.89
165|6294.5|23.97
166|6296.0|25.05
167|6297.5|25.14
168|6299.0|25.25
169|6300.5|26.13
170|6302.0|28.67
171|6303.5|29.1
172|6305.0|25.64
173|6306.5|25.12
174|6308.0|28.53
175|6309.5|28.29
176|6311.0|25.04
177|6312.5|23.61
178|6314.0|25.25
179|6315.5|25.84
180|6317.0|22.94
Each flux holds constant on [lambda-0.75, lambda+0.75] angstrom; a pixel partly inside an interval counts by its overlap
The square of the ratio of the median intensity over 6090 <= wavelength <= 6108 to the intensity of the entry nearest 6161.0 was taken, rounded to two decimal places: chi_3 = 1.06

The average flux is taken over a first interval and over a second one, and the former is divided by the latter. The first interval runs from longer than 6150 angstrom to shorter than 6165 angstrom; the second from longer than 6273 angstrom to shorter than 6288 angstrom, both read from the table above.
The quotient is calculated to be 1.08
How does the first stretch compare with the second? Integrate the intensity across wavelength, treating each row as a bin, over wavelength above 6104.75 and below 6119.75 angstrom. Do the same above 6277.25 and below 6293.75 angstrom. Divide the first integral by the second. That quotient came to 1.0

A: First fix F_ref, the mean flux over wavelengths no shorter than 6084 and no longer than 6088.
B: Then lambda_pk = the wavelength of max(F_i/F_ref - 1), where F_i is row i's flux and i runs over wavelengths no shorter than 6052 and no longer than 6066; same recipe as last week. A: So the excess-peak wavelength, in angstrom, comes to 6054.5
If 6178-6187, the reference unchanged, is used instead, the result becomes 6185.0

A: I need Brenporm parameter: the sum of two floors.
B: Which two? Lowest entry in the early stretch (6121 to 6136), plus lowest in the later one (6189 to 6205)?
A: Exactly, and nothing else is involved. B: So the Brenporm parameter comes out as 40.9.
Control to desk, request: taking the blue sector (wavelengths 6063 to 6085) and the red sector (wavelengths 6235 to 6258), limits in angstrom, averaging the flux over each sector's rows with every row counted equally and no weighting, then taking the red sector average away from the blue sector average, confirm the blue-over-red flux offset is 2.7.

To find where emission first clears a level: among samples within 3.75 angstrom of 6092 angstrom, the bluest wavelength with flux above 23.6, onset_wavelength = 6089.0 angstrom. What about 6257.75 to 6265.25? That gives 6264.5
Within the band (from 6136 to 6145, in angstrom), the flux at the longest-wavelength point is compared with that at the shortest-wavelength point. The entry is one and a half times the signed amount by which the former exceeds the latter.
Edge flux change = 6.3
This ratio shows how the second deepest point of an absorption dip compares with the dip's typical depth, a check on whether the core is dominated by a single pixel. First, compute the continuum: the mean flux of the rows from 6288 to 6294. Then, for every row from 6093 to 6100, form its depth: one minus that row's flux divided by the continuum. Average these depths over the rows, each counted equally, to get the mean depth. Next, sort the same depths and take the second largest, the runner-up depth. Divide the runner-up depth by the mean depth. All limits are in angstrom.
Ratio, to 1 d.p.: 1.7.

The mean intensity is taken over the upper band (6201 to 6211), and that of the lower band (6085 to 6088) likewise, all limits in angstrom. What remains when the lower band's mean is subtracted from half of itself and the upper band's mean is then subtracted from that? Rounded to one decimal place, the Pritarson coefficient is -37.6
